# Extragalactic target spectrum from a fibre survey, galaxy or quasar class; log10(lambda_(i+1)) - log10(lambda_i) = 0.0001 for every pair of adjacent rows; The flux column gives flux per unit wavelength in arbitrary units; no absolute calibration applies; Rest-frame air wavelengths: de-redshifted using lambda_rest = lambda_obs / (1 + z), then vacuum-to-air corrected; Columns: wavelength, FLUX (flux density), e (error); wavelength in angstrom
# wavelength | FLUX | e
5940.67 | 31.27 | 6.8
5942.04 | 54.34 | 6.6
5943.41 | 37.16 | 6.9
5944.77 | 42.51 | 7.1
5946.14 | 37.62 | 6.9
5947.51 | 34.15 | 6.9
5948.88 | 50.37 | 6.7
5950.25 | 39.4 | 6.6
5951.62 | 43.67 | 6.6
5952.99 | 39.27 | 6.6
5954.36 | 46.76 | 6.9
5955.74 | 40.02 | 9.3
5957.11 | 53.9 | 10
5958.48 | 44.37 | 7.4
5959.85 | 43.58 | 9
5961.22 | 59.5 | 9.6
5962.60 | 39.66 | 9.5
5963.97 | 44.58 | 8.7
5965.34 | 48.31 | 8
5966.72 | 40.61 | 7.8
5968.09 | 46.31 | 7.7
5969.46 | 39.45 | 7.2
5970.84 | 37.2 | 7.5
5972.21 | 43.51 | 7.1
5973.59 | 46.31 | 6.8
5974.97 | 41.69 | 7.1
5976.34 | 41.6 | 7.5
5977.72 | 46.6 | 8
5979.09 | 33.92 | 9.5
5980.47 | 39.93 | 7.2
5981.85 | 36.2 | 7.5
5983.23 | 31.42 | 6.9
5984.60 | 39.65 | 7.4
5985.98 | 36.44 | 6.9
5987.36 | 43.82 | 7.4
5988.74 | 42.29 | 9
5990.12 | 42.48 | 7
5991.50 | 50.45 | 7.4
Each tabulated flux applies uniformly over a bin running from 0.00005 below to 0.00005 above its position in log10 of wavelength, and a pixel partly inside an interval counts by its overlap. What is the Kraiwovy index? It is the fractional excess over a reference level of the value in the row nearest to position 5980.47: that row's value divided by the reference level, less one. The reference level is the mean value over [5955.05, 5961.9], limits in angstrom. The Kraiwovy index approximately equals -0.17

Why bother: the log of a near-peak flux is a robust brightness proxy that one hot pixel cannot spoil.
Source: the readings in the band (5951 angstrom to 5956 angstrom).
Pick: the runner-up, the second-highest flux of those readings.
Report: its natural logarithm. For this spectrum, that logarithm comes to 3.78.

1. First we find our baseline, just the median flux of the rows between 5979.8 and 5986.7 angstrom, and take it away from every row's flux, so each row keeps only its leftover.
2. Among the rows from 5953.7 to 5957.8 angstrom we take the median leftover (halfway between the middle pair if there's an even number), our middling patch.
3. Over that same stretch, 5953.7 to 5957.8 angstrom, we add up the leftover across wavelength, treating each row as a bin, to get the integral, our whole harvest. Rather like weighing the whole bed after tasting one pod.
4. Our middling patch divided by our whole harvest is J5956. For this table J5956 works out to 0.24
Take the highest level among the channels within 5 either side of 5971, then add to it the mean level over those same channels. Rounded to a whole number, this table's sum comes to 88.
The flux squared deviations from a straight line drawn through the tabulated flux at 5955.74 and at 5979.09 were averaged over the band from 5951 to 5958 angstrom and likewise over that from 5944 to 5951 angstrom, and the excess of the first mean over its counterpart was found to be 17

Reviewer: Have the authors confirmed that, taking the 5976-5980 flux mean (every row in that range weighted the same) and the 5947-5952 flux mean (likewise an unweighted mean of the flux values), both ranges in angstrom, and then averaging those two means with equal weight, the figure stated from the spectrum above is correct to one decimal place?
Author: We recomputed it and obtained 41.3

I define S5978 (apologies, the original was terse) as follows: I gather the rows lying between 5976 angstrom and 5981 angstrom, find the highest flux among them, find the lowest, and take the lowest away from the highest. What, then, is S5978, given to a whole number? 13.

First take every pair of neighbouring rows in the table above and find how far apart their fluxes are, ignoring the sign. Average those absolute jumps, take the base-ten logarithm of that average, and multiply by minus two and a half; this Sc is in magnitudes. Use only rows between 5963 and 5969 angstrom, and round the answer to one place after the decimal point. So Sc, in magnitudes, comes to -1.9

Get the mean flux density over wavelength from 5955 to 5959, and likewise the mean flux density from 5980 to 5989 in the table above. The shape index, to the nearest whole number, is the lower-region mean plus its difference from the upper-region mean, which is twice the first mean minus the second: 54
